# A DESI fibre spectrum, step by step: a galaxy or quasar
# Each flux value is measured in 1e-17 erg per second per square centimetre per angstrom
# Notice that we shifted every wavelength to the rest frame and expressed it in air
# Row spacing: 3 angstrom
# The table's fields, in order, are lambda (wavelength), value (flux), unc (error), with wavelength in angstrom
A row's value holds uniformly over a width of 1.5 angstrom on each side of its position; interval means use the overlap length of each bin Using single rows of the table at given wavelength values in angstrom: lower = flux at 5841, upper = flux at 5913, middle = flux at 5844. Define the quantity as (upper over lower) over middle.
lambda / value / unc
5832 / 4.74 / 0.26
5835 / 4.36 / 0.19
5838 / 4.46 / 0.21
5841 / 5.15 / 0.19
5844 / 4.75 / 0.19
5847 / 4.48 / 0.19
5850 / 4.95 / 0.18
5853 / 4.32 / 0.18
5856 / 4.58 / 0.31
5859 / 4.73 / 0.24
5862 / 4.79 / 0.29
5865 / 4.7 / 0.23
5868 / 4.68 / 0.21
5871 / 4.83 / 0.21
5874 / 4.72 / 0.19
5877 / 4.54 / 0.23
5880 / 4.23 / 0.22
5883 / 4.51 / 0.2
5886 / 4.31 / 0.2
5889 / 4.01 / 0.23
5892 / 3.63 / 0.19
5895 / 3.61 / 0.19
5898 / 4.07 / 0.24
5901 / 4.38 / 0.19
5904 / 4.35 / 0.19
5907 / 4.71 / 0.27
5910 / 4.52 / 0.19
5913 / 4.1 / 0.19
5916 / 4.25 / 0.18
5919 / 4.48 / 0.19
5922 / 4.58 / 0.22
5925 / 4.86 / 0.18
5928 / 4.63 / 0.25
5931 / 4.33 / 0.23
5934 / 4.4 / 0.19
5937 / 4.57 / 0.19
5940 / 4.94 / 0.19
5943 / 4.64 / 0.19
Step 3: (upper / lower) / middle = 0.168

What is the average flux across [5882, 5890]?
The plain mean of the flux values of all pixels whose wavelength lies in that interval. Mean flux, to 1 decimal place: 4.3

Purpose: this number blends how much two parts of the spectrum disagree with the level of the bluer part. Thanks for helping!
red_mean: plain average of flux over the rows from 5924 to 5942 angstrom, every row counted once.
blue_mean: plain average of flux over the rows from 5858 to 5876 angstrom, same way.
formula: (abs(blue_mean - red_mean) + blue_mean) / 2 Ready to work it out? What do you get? 2.43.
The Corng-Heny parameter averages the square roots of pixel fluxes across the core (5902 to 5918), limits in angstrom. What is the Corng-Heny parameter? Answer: 2.09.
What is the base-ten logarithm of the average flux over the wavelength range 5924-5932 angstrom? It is 0.66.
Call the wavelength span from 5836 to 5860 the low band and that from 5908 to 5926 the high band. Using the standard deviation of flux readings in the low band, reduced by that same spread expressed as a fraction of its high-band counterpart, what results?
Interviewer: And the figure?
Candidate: -0.8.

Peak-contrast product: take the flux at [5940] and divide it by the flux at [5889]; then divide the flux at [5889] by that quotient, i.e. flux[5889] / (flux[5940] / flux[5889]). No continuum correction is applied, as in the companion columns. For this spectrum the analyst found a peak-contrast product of 3.3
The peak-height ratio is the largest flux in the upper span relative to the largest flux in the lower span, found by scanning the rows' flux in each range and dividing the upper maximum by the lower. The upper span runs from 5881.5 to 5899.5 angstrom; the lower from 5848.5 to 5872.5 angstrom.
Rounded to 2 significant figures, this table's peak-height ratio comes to 0.91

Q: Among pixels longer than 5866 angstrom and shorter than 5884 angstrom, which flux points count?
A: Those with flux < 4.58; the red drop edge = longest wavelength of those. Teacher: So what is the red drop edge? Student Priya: 5883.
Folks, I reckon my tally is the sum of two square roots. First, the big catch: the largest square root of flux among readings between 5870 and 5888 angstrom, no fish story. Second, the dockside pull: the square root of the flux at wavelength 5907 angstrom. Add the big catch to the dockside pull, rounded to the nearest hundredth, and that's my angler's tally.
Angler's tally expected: 4.37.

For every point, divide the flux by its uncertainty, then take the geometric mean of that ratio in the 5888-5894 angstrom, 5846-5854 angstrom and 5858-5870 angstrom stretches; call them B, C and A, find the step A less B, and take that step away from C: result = 23.6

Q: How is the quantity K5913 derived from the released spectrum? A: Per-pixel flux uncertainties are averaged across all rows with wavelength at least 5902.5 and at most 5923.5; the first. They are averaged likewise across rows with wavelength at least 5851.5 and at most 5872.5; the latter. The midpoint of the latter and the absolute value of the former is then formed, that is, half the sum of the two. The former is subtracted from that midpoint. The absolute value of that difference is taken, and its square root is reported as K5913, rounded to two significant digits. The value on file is 0.13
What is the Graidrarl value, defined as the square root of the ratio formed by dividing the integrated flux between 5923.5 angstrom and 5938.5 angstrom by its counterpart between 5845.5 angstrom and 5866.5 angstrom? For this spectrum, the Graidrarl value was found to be 0.84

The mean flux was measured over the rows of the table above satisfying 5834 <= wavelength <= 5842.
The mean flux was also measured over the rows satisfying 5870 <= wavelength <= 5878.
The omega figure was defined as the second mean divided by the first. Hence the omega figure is 1.01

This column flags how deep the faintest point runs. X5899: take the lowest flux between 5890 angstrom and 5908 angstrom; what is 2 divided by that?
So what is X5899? 0.55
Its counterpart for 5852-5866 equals 0.46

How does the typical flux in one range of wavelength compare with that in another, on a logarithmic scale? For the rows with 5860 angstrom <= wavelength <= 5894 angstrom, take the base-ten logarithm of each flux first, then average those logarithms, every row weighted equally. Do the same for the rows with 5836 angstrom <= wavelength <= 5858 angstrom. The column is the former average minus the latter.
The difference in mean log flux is -0.022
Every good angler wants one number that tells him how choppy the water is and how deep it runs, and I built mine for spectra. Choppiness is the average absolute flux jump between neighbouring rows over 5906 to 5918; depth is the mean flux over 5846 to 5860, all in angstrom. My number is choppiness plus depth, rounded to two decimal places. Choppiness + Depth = 4.87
